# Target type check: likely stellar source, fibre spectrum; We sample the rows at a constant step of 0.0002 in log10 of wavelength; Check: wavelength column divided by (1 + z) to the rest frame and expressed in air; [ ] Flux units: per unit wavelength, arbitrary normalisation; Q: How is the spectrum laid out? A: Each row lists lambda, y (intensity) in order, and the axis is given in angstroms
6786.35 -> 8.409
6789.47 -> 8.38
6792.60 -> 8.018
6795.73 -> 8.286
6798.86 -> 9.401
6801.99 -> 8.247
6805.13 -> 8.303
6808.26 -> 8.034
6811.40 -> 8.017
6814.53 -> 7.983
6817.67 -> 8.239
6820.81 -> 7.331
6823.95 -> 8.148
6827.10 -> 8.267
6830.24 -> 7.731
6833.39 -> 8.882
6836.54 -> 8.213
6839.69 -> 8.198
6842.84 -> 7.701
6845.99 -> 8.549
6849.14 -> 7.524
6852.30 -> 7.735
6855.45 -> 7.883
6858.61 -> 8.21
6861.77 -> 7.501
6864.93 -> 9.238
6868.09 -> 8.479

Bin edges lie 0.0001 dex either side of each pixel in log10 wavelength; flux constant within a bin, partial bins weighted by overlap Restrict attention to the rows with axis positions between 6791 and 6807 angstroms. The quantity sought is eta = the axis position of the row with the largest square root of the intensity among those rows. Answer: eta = 6798.86 angstroms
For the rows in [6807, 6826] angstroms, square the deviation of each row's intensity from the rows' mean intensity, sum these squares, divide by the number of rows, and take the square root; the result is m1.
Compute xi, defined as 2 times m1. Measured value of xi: 0.59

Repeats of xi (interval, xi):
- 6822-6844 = 0.73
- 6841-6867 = 1.12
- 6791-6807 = 0.97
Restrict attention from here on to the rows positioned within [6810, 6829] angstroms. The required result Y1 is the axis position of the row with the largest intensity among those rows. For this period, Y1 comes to 6827.10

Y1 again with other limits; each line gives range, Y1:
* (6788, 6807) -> 6798.86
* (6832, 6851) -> 6833.39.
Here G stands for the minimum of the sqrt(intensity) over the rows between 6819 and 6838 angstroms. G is 2.71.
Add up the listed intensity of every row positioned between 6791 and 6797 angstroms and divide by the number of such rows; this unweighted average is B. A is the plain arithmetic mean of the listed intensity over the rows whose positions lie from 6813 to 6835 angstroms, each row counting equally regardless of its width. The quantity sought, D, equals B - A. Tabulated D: 0.07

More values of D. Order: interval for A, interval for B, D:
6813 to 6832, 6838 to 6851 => 0.04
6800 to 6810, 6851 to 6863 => -0.36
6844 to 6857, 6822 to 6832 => 0.13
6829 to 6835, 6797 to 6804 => 0.52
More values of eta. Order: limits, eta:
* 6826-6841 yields 6833.39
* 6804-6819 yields 6805.13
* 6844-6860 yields 6845.99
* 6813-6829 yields 6827.10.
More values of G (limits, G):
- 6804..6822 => 2.71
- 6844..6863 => 2.74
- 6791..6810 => 2.83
